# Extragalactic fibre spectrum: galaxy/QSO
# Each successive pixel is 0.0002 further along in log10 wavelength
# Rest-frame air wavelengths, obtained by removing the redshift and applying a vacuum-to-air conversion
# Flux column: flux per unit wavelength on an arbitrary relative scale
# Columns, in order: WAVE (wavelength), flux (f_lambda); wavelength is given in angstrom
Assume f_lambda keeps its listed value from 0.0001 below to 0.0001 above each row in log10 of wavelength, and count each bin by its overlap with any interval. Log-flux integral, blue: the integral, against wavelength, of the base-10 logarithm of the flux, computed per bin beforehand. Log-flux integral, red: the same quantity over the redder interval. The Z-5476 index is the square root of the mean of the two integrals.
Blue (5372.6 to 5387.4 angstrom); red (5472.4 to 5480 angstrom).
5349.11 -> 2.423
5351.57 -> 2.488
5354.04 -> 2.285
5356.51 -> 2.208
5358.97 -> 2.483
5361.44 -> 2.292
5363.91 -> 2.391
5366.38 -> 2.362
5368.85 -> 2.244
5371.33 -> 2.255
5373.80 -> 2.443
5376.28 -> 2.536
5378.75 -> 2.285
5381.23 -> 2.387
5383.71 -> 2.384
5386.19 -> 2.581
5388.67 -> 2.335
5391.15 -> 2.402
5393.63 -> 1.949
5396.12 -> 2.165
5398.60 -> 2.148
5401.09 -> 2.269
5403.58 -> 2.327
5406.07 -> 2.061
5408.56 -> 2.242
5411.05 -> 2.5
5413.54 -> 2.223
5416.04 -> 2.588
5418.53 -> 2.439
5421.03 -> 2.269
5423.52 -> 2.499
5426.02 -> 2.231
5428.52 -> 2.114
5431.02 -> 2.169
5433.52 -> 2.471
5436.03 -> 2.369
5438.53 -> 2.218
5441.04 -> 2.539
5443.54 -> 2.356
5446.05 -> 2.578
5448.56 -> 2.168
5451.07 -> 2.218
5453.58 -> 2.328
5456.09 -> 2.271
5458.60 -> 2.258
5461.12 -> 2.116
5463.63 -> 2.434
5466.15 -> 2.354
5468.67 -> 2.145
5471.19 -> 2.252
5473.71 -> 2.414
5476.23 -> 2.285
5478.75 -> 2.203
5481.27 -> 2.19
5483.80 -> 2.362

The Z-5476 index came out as 2.06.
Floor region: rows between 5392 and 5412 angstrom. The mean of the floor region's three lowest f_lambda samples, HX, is 2.05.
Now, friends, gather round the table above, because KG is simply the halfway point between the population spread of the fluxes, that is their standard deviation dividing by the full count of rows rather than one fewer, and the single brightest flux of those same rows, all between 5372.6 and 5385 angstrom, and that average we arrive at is 1.31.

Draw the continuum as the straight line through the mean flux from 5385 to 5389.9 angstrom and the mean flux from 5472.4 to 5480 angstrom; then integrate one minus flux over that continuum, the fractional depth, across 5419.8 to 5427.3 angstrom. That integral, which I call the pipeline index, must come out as 0.19 angstrom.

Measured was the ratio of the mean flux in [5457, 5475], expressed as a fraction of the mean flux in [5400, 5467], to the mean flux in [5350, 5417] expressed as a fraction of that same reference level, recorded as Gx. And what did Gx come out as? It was 0.98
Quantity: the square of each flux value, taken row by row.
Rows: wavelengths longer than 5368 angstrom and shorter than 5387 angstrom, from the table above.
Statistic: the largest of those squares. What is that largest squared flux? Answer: 6.66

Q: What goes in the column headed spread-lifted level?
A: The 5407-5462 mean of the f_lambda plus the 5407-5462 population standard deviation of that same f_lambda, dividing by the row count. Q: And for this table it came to 2.47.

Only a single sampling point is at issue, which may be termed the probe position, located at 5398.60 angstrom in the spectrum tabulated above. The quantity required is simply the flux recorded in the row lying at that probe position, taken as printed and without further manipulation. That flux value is 2.148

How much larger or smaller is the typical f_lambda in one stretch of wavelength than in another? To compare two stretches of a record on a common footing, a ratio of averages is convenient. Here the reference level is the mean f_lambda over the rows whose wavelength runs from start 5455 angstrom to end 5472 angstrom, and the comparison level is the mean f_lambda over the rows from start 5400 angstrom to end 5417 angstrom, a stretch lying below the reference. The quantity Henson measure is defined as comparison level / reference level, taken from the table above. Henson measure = 1.02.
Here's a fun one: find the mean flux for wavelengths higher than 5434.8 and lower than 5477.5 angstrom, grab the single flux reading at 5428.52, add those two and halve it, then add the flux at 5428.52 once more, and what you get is 4.33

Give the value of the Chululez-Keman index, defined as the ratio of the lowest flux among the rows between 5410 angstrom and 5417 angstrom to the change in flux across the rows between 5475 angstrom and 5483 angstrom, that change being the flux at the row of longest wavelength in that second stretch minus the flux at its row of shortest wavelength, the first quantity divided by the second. -23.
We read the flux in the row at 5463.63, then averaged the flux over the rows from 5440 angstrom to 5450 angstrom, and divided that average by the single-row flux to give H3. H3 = 0.99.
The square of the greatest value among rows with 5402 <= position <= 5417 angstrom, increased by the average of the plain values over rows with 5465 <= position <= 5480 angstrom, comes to 8.97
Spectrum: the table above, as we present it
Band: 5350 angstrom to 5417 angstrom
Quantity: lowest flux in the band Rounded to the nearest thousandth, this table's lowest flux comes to 1.949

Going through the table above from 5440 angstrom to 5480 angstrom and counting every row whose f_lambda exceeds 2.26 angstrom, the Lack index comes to 9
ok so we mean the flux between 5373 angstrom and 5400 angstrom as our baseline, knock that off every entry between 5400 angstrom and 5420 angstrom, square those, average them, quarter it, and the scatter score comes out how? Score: 0.0063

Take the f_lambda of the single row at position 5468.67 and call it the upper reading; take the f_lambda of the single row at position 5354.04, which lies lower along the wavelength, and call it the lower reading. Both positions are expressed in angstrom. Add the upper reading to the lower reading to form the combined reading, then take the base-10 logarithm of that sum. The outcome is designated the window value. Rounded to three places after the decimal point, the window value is 0.646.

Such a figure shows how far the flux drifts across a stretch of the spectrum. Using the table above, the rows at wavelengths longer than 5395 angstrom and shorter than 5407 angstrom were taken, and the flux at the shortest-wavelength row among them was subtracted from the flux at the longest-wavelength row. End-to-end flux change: -0.10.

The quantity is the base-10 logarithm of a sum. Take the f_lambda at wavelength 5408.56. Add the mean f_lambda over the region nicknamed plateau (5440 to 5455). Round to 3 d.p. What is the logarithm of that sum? 0.663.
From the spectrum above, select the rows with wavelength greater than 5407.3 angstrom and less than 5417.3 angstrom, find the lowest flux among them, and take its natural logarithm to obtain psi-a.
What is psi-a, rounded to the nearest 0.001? 0.799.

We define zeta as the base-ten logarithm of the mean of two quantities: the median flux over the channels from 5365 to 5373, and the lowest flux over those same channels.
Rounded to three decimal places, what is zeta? 0.352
